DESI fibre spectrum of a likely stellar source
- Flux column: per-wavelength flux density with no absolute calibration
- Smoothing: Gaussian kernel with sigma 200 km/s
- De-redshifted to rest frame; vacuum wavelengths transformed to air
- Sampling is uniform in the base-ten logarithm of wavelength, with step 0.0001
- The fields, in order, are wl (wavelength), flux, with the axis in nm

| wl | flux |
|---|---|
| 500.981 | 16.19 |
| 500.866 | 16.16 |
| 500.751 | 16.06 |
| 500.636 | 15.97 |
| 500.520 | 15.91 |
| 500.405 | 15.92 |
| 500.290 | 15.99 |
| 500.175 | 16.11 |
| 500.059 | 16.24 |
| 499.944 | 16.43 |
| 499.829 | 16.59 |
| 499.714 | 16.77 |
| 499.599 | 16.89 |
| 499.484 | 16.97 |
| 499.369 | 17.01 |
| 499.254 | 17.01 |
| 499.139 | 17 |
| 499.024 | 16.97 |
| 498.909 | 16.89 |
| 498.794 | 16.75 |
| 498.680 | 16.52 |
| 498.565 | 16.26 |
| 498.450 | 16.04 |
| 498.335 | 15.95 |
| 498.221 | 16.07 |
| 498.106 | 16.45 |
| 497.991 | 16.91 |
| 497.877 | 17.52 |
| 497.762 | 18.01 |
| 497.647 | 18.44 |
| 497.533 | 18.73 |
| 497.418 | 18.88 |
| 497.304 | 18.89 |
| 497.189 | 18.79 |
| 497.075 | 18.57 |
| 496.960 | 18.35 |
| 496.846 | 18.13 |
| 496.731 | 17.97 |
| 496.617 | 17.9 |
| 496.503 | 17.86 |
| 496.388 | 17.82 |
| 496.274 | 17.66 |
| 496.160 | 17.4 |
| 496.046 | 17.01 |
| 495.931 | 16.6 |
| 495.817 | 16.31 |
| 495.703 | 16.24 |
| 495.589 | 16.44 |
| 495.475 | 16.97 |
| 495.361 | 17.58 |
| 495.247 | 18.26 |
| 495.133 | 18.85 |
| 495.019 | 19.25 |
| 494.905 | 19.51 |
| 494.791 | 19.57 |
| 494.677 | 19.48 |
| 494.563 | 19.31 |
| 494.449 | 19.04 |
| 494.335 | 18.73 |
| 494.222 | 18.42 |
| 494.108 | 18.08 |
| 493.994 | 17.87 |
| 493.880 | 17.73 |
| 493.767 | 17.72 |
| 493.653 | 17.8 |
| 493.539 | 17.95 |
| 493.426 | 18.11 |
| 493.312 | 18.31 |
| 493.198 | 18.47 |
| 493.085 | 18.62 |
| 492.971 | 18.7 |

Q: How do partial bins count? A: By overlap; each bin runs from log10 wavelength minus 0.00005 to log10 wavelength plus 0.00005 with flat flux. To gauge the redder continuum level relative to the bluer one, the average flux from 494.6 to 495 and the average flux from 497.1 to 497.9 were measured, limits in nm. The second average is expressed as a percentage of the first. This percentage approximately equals 95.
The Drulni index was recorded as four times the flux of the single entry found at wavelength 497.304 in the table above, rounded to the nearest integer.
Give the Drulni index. 76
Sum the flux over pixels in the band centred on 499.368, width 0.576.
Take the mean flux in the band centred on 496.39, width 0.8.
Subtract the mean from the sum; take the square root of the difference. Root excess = 8.2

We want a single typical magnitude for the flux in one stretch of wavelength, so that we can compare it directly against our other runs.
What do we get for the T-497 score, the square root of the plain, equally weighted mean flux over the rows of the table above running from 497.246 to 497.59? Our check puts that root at 4.34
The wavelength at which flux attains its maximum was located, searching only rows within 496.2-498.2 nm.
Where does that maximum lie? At 497.304 nm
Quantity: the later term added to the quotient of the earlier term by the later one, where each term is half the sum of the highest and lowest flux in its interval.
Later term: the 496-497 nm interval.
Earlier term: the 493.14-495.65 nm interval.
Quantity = 18.70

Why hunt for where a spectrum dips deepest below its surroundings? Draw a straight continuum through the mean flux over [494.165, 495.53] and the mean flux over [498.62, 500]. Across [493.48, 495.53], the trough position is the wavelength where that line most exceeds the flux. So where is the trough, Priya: 495.475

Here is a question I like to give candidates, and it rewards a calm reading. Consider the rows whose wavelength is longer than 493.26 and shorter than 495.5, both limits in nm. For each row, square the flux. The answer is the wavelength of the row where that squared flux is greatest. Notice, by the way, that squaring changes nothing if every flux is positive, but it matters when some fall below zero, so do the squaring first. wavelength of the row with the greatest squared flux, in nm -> 494.791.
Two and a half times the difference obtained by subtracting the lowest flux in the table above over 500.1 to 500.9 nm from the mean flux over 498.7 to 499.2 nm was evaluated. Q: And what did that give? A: 2.5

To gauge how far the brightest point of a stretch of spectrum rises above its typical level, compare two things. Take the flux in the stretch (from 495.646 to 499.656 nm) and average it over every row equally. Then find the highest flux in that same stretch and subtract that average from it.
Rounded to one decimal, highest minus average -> 1.6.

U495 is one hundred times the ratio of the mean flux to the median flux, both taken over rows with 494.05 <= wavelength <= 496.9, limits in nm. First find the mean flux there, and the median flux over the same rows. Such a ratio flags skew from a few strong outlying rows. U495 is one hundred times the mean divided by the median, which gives 100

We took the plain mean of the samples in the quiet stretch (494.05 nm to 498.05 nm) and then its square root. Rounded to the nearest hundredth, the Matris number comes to 4.25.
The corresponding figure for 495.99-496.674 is 4.20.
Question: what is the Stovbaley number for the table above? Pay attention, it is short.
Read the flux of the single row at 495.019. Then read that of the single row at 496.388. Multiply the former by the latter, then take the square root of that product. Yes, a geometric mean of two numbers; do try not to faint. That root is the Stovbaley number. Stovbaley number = 18.5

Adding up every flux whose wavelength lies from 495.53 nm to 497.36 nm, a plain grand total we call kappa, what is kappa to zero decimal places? 282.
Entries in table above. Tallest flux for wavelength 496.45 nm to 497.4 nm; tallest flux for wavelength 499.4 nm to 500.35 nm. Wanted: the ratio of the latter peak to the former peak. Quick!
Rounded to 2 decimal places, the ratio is 0.90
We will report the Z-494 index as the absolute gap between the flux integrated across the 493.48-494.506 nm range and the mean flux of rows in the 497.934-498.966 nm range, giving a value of 2.2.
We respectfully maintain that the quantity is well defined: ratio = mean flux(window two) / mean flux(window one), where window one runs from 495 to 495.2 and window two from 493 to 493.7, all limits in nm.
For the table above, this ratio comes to 0.96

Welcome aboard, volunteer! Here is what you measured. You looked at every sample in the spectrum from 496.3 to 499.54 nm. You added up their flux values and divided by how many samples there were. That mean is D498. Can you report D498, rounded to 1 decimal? 17.5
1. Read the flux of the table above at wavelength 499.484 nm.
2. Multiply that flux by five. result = 85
